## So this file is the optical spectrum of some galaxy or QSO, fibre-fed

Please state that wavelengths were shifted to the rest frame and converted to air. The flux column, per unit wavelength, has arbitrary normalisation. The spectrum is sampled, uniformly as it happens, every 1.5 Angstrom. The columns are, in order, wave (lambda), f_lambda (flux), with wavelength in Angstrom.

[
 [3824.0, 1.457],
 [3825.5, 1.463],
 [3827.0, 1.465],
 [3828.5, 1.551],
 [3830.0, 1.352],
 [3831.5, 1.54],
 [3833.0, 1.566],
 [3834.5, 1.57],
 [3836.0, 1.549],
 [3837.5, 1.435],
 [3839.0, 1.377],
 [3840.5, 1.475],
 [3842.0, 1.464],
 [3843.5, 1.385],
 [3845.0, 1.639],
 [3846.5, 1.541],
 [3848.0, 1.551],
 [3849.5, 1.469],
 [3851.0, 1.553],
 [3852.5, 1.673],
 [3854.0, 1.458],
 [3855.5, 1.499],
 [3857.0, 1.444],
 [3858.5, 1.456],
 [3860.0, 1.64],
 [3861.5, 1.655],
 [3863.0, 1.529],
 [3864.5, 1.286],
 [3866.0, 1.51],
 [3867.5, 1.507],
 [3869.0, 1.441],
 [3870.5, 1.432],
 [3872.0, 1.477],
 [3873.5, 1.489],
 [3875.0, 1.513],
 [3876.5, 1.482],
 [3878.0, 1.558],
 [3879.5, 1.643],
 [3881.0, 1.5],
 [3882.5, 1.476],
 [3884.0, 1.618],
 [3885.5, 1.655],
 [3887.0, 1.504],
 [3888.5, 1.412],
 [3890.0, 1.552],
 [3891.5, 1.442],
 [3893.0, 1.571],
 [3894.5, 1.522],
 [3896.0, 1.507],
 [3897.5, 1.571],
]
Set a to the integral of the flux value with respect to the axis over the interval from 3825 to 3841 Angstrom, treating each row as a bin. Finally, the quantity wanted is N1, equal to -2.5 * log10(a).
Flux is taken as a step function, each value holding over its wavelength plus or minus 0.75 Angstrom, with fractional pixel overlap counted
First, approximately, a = 23.8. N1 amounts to -3.44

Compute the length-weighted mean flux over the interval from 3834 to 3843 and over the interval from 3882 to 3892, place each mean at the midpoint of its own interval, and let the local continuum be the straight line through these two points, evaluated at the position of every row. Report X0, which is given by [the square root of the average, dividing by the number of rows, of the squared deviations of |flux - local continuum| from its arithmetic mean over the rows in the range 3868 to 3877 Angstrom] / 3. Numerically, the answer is 0.0085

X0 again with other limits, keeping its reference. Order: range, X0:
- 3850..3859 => 0.0191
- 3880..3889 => 0.0148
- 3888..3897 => 0.0126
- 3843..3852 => 0.0144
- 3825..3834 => 0.0145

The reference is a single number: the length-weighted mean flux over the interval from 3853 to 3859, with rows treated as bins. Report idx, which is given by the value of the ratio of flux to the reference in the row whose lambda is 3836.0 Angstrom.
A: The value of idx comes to 1.05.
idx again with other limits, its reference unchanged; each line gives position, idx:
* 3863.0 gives 1.04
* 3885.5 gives 1.12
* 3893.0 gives 1.07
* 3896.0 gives 1.02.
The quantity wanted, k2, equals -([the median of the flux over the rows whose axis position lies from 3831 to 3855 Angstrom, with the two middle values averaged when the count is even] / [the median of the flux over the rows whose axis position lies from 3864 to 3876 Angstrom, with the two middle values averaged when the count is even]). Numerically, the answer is -1.039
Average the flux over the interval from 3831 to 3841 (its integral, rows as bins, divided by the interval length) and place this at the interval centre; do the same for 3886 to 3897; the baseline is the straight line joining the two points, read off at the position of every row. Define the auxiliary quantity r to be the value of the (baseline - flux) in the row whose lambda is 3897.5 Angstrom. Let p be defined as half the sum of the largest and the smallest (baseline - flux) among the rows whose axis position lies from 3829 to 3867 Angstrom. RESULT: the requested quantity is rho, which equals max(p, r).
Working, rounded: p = 0.02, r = -0.06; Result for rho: 0.024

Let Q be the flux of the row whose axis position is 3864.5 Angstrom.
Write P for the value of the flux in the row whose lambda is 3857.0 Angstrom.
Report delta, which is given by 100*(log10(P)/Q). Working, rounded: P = 1.444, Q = 1.286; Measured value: 12.4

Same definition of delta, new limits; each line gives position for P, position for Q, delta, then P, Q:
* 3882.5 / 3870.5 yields 11.8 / 1.476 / 1.432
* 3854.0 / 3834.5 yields 10.4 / 1.458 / 1.57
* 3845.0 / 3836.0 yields 13.9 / 1.639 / 1.549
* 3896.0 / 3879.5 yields 10.8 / 1.507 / 1.643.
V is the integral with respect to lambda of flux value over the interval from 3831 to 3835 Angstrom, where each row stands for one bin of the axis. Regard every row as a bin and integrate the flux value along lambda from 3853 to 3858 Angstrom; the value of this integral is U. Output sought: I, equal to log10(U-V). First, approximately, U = 7.38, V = 6.24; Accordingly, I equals 0.06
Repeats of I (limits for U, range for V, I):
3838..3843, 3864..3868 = 0.15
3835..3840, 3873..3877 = 0.12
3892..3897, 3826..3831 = -0.46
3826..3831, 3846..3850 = 0.08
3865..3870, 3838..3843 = -0.73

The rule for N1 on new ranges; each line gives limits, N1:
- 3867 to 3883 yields -3.45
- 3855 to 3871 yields -3.44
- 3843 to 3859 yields -3.46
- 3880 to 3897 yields -3.54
